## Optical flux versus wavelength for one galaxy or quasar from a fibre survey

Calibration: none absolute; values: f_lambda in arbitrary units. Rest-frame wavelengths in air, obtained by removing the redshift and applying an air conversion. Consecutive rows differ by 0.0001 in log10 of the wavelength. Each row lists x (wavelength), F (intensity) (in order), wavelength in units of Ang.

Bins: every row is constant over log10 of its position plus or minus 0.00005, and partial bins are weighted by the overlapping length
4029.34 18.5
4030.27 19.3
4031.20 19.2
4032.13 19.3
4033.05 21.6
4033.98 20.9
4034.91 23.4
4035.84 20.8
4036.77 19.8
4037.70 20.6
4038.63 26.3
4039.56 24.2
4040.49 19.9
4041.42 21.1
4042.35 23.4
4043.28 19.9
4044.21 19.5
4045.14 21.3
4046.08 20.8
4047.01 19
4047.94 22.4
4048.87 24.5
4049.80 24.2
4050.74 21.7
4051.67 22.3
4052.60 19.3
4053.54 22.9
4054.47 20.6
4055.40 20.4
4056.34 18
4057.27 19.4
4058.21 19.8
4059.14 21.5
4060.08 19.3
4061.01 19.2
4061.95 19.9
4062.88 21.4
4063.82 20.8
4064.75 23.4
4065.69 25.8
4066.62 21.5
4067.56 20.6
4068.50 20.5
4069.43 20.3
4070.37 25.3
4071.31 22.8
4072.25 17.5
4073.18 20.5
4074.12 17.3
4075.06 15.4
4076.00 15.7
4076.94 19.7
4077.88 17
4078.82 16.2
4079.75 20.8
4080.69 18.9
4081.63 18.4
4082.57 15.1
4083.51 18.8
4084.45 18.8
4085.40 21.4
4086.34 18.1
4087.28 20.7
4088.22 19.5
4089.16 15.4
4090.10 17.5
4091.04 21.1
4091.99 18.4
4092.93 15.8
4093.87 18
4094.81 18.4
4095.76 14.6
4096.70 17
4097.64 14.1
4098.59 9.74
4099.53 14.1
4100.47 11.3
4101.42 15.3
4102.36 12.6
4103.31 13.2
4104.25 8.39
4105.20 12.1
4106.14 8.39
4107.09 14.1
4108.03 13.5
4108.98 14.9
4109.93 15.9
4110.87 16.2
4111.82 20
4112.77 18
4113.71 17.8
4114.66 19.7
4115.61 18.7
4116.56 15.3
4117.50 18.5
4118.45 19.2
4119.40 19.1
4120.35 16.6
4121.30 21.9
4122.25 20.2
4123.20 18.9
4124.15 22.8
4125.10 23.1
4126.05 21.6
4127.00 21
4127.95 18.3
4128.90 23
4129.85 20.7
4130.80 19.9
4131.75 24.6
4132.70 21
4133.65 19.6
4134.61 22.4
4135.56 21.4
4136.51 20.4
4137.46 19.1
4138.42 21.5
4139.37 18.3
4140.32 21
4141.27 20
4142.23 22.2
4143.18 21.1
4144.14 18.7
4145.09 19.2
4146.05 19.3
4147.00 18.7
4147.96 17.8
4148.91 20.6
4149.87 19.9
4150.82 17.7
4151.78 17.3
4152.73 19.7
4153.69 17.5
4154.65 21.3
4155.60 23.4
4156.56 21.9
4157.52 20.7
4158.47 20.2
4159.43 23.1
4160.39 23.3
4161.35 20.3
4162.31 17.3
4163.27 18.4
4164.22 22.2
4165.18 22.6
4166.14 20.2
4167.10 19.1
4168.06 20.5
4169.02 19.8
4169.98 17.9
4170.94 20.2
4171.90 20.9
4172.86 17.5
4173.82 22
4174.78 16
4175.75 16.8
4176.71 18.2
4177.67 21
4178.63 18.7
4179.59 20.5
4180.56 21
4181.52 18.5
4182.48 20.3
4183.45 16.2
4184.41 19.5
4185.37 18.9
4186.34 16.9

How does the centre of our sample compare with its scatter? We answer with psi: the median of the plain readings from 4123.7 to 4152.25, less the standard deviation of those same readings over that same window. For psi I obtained 18.7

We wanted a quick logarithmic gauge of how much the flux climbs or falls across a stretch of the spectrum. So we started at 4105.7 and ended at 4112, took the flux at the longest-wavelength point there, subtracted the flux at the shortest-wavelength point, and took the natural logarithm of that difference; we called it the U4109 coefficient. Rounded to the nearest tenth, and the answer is 2.5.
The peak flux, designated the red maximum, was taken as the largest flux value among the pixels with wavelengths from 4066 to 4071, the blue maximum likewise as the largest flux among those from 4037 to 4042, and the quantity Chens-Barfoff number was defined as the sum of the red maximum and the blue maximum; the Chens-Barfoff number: 51.6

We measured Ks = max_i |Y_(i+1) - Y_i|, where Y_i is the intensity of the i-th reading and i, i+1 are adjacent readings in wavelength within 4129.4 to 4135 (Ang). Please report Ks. 4.7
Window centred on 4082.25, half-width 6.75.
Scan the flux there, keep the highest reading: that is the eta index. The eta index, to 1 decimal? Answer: 21.4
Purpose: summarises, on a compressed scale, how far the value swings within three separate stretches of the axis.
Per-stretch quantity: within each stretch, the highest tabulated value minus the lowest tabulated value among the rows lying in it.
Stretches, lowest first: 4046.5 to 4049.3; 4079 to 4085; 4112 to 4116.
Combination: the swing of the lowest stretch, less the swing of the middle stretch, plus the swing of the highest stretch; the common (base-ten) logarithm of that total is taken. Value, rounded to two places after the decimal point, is 0.23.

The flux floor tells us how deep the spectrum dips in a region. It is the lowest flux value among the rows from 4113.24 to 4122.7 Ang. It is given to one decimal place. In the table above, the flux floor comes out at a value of 15.3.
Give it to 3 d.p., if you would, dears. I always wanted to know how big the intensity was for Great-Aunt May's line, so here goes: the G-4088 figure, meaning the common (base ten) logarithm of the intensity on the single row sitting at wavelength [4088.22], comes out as 1.290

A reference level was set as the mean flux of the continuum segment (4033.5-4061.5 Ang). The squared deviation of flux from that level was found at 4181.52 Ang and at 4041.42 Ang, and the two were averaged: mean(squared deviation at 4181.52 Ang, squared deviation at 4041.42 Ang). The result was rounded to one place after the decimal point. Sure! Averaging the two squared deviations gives 3.7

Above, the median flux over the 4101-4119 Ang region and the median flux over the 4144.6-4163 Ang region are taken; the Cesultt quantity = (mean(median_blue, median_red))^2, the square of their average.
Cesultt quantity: 310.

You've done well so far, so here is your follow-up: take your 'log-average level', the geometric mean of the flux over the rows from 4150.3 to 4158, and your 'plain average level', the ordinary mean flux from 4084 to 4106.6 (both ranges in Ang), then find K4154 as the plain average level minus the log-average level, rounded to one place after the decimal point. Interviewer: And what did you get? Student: -4.2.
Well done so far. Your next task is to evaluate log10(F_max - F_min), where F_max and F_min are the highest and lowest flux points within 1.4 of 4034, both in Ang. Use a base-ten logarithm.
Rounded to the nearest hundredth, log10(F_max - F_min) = 0.40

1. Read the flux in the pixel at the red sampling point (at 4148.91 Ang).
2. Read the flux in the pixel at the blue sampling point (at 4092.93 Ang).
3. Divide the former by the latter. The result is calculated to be 1.30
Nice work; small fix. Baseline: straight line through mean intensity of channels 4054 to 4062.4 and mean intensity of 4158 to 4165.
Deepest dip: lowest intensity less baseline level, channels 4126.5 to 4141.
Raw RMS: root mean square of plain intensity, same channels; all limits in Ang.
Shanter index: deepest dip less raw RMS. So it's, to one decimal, -23.1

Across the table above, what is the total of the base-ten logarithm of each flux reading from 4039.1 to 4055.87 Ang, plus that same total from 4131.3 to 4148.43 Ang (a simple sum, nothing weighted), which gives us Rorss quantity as 47.5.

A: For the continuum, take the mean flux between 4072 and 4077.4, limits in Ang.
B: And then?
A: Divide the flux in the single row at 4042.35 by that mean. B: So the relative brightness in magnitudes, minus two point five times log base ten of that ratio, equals -0.30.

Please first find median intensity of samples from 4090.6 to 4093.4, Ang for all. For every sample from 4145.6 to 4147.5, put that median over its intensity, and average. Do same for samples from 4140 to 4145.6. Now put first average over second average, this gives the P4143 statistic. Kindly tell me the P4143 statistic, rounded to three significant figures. 1.07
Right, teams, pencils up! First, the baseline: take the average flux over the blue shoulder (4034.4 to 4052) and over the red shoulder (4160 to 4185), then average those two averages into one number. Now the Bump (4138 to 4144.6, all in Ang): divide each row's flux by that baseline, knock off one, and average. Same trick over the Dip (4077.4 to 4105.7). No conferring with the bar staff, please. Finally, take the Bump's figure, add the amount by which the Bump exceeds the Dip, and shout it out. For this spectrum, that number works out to 0.18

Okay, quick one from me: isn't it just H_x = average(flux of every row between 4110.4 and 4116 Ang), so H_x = 18.4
